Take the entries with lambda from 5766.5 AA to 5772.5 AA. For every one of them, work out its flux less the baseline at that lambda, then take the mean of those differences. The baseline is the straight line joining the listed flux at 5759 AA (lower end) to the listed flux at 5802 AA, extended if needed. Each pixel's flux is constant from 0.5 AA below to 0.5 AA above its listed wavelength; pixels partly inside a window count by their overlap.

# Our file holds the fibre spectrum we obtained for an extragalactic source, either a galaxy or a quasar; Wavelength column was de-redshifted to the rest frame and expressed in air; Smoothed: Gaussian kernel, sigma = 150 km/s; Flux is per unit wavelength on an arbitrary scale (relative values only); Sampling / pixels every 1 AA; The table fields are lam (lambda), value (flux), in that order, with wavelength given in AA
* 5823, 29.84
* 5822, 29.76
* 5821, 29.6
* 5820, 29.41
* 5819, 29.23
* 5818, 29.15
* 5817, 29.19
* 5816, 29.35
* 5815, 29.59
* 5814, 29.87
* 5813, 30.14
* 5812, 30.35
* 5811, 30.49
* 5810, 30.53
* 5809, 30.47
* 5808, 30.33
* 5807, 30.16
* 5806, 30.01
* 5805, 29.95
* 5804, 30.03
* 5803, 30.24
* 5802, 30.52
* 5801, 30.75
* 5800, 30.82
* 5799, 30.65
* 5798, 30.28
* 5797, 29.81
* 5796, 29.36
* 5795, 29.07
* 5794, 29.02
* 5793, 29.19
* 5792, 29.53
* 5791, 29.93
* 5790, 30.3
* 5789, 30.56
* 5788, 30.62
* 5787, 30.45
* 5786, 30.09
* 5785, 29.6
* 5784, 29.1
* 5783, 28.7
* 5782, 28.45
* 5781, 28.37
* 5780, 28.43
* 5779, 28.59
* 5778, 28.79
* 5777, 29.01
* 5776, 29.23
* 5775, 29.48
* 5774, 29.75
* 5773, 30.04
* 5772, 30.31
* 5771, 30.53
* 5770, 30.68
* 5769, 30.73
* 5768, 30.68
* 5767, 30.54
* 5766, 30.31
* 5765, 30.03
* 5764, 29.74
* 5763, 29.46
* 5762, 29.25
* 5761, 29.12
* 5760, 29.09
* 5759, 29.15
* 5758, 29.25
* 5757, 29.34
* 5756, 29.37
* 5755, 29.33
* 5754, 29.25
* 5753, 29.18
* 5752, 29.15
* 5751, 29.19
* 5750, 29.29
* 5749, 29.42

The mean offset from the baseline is 1.1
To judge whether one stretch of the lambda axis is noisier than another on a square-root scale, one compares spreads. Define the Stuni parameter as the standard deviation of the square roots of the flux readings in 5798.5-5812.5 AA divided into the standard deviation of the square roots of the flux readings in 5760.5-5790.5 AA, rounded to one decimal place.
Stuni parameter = 2.9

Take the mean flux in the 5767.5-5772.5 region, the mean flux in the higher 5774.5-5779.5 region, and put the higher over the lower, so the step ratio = 0.95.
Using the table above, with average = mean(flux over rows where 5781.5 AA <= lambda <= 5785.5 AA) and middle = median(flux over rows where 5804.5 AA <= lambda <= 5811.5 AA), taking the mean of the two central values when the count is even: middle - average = 1.37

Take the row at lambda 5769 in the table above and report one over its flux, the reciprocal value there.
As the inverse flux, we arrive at 0.0325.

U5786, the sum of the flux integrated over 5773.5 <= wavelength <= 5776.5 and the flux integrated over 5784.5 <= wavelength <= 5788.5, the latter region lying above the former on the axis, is 209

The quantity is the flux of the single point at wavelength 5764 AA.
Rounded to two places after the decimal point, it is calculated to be 29.74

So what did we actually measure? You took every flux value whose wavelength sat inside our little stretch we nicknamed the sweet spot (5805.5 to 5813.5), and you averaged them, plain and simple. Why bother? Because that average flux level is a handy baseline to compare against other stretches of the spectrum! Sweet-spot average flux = 30.3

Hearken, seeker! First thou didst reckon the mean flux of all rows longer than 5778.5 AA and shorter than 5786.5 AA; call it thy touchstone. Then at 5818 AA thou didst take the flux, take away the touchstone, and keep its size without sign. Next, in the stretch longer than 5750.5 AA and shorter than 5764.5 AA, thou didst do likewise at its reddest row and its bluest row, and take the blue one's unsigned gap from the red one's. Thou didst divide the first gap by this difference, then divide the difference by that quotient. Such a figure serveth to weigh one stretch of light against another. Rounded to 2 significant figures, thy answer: 1.3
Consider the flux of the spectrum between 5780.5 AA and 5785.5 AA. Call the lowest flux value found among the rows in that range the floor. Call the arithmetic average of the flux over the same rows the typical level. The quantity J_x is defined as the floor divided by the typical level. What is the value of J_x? 0.984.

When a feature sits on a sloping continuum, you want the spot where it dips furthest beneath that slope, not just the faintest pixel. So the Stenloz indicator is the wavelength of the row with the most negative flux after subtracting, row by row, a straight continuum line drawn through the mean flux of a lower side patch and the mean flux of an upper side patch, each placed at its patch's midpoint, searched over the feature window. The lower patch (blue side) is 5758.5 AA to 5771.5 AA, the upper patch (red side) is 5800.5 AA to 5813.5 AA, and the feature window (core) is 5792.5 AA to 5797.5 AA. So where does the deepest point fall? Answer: 5794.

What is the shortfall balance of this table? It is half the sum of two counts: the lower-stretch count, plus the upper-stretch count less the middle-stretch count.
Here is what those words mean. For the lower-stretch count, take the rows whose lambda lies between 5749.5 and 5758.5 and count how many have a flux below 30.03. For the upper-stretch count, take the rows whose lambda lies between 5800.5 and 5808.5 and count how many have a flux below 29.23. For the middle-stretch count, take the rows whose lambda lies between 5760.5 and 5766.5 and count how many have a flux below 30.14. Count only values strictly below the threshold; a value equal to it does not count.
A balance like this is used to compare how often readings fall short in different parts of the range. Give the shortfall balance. 2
